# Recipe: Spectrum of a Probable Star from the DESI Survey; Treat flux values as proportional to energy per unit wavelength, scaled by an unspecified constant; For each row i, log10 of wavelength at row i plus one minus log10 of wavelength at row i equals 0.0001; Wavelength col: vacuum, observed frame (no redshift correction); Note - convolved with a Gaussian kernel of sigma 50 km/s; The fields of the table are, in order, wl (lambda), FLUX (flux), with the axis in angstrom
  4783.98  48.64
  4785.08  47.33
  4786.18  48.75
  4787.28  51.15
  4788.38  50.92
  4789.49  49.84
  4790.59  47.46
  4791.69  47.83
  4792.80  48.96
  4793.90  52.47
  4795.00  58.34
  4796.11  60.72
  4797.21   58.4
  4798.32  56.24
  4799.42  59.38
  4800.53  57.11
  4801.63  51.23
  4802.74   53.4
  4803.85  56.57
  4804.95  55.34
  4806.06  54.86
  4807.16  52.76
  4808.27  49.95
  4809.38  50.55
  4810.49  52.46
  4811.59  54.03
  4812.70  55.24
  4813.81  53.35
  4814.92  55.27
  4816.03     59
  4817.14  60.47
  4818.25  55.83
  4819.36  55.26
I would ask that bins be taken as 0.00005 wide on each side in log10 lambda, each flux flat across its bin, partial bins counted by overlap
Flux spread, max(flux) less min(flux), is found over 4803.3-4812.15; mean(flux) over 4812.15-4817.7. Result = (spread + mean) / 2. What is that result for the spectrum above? 31.6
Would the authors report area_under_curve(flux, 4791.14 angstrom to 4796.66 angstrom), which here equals 296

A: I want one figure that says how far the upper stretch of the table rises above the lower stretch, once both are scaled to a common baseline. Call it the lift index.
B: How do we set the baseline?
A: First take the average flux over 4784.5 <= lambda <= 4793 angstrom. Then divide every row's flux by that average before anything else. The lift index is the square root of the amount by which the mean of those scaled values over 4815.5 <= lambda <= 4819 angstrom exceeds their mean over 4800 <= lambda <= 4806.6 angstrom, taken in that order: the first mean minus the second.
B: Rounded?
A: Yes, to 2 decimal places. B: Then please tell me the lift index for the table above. 0.27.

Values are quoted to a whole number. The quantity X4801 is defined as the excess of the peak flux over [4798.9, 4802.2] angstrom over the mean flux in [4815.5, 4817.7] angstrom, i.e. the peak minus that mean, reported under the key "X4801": 0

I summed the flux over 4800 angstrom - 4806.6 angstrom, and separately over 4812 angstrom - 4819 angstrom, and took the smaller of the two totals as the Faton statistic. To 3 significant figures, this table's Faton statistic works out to 329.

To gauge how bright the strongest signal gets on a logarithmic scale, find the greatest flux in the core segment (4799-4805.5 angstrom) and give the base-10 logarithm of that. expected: 1.77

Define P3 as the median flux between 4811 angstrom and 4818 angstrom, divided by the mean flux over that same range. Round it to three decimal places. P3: 0.983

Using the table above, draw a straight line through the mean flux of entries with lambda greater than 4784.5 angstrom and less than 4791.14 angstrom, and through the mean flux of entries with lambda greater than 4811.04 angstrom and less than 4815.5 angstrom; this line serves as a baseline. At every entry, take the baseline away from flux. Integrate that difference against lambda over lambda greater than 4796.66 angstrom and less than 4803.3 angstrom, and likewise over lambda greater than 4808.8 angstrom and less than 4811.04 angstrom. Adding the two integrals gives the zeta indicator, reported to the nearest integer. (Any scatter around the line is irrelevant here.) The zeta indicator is 23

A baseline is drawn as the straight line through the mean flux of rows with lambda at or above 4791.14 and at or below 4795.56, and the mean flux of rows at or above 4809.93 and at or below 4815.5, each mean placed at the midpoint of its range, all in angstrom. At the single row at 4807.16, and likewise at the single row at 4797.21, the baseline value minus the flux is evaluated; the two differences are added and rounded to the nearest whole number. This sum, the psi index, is -5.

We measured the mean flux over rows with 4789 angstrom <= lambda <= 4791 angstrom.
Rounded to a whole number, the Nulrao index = 49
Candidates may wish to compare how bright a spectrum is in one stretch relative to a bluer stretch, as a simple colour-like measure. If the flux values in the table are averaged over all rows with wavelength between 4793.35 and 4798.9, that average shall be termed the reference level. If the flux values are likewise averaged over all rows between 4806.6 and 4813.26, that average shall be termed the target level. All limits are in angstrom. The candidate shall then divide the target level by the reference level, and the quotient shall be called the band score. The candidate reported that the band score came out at 0.92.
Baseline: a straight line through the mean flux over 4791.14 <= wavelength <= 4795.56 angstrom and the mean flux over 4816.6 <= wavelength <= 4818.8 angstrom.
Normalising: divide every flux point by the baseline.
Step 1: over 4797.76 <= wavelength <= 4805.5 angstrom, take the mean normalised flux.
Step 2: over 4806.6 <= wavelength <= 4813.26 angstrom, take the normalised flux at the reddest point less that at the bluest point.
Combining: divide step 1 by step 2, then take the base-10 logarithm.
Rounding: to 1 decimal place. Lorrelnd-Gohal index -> 1.7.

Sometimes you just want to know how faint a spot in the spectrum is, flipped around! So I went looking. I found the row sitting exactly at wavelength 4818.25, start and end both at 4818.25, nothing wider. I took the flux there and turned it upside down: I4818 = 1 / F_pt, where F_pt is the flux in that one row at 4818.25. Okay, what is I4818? 0.0179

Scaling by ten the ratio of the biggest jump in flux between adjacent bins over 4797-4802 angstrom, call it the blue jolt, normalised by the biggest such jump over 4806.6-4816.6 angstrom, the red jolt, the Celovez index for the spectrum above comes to 16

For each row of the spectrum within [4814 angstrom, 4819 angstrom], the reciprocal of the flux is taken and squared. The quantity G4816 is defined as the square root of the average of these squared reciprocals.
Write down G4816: 0.0174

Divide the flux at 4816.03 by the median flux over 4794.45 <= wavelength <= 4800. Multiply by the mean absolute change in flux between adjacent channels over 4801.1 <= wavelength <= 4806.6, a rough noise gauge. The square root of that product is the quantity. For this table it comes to 1.33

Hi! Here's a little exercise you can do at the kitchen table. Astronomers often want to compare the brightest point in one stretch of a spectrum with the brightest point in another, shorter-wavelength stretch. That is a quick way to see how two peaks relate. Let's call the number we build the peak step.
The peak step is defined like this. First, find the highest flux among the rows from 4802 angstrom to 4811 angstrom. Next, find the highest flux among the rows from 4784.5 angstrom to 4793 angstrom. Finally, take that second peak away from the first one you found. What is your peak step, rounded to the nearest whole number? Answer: 5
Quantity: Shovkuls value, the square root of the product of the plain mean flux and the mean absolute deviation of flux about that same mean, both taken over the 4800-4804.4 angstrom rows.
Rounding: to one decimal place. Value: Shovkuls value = 11.1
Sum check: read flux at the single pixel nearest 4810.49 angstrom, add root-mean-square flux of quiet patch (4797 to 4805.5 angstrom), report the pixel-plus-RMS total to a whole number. 108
